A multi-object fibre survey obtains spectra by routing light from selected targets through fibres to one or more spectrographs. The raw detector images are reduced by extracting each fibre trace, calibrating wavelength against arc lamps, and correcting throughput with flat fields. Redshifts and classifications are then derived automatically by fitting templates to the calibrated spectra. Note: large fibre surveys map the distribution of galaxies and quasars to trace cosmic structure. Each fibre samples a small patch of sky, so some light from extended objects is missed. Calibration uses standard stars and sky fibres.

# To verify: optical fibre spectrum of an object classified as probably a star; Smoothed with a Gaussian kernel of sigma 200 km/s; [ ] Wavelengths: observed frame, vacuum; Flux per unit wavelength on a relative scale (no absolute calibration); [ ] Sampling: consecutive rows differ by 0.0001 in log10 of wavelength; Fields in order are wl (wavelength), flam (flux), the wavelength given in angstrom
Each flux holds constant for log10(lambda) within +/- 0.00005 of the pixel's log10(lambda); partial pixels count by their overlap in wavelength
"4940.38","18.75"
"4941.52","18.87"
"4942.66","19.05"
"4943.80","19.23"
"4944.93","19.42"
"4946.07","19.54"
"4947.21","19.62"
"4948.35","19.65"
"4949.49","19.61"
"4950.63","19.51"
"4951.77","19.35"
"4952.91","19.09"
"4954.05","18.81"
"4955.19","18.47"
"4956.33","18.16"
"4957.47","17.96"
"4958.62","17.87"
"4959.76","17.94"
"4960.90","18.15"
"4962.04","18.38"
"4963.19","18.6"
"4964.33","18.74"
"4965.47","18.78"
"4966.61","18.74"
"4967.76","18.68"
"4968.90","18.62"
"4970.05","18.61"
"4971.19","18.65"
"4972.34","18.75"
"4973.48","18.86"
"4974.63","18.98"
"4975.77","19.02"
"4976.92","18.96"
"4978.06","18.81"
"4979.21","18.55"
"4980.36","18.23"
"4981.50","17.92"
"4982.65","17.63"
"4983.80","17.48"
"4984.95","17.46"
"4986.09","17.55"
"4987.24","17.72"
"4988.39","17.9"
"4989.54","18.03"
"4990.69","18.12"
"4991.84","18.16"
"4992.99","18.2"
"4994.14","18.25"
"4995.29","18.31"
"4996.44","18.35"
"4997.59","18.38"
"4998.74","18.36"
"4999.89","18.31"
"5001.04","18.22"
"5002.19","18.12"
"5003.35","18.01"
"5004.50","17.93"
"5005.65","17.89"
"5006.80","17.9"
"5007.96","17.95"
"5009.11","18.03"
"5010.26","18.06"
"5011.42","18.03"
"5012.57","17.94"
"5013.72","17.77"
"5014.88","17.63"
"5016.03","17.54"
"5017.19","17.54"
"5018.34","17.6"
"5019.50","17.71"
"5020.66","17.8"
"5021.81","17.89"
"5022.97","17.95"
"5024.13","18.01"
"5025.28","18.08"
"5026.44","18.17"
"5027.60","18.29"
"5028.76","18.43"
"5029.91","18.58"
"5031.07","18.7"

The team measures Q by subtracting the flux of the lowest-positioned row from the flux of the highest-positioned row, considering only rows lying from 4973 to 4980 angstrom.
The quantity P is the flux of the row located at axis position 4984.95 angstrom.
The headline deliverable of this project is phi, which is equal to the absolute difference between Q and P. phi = 17.8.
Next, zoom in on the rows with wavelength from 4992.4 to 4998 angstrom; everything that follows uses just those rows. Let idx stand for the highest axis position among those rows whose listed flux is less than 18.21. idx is 4992.99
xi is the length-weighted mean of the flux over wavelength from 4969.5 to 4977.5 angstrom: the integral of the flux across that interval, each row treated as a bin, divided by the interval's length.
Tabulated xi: 18.9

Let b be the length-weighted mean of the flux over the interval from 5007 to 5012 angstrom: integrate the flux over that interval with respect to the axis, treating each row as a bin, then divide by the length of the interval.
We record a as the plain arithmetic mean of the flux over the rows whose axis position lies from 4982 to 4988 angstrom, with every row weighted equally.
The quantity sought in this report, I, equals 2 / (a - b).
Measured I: -5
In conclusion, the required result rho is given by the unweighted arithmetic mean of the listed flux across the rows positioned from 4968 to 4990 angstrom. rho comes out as 18.3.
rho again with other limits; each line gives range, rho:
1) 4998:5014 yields 18.0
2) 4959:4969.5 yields 18.5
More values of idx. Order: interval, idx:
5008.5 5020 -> 5019.50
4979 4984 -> 4983.80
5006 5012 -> 5011.42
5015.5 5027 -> 5026.44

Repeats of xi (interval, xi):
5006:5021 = 17.8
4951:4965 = 18.5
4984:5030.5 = 18.0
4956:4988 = 18.3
